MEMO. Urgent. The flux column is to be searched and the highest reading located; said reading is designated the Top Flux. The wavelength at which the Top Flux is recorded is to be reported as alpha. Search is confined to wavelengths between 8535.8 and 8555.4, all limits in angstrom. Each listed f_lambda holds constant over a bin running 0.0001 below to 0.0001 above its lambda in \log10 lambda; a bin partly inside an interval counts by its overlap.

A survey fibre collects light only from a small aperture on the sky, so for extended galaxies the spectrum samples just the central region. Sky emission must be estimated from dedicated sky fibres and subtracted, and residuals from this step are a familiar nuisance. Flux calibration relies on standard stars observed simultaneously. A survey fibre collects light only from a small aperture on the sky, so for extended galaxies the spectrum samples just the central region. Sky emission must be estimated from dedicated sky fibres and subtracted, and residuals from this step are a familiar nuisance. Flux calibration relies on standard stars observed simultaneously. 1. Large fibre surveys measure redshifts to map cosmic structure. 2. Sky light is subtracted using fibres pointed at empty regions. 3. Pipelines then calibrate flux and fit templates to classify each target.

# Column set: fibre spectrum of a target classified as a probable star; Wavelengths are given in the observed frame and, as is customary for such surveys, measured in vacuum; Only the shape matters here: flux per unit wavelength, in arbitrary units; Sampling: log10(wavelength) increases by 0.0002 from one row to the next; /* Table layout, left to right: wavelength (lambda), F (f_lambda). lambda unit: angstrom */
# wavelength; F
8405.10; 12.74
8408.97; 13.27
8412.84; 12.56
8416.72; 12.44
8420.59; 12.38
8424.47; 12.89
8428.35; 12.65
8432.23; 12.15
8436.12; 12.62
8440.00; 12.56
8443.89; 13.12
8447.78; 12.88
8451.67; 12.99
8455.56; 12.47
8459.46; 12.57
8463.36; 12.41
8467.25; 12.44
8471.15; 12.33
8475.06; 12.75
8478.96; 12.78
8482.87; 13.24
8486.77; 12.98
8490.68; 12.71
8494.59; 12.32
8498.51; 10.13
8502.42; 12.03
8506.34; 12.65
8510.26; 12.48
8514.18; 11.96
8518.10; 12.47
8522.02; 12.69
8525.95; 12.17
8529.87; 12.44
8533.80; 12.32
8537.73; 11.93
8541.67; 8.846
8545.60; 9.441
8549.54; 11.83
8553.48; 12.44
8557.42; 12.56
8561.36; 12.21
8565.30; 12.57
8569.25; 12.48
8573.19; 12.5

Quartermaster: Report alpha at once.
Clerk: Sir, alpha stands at 8553.48 angstrom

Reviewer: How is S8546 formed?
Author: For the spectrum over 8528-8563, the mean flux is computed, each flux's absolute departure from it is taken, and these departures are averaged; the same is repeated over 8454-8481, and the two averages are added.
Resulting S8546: 1.2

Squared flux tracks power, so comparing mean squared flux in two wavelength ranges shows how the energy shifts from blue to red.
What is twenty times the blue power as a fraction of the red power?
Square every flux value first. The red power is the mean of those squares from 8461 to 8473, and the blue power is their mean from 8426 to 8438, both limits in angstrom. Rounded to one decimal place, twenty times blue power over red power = 20.3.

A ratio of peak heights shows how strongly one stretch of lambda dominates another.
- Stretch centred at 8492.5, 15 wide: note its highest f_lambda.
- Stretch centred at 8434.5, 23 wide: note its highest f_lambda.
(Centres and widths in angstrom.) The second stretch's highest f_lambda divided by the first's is 1.01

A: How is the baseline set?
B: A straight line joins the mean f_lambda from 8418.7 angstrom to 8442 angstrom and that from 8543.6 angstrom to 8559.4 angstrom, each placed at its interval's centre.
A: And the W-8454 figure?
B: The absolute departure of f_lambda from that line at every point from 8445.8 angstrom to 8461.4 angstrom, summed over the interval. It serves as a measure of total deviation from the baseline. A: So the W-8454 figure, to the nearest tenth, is 1.5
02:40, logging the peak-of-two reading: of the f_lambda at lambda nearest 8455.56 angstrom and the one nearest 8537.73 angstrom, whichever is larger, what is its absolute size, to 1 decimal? 12.5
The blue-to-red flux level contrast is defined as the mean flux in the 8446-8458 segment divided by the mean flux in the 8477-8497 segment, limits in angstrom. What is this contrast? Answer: 1.00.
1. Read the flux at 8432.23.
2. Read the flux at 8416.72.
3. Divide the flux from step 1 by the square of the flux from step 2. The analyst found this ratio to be 0.079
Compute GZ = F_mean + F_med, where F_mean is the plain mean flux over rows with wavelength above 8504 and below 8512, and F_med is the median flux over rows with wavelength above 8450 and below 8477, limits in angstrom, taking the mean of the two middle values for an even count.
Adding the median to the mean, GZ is 25.0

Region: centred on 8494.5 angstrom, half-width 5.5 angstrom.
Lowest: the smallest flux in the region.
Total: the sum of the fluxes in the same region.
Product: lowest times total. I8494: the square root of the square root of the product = 4.34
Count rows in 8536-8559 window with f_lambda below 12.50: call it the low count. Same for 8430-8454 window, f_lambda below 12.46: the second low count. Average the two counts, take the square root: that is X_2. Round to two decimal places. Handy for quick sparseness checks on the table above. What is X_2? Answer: 1.73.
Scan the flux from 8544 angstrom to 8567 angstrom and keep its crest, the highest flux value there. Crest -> 12.57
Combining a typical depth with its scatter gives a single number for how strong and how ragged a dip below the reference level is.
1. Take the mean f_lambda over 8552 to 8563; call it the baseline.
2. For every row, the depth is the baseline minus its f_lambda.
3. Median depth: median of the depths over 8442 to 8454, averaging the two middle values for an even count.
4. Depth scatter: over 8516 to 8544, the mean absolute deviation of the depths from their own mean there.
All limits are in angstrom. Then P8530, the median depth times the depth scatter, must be -0.50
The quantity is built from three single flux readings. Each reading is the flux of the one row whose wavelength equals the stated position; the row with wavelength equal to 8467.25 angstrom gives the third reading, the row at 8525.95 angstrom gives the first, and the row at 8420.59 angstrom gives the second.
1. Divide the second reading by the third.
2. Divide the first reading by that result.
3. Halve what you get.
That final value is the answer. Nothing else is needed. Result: 6.11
